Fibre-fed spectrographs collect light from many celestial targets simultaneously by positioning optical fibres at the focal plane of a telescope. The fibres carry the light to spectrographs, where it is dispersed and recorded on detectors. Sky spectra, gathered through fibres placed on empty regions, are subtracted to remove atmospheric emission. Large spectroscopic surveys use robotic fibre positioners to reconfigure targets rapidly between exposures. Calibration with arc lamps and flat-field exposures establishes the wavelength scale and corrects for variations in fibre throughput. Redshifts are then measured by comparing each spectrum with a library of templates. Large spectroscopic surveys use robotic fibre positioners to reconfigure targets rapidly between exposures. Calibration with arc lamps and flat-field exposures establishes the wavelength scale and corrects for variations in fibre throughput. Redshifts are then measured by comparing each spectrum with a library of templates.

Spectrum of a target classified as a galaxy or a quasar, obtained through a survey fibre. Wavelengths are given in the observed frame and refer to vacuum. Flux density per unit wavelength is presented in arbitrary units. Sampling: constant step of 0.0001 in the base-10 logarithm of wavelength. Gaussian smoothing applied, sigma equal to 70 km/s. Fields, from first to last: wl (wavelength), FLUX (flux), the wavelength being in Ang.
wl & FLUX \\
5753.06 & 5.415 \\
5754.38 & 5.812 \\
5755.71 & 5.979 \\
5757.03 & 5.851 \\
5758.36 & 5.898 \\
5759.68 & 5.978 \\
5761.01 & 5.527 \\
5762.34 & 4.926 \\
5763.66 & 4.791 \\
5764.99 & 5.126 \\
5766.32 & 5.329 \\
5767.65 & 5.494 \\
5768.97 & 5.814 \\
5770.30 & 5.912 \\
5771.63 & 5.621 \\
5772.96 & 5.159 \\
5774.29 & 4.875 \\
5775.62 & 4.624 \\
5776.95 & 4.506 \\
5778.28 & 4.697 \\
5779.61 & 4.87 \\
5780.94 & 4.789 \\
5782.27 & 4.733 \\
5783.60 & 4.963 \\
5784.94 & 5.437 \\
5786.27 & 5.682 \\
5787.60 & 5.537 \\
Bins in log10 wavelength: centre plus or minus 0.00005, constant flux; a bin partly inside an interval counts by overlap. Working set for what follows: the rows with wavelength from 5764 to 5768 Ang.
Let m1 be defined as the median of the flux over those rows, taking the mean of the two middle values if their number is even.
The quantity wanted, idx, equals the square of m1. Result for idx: 28.4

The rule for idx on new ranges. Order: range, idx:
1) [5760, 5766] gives 25.3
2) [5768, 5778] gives 26.6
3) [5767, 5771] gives 33.8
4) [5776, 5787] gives 23.3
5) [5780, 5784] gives 22.9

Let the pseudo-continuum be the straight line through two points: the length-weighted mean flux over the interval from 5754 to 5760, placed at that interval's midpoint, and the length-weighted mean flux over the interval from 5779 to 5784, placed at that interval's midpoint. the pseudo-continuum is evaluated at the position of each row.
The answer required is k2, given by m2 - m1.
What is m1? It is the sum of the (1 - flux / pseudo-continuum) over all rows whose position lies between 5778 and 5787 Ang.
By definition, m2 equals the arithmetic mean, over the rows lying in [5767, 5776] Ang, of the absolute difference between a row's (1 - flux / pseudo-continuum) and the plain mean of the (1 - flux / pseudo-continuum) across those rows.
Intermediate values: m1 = -0.34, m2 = 0.060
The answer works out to 0.4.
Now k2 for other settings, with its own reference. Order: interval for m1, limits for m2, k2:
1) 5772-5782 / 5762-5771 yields -0.3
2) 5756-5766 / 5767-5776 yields -0.3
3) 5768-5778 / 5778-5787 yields 0.1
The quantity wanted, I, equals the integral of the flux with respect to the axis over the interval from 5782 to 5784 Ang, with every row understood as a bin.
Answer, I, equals 9.7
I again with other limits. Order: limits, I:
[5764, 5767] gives 15.5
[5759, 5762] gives 17.0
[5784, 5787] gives 16.5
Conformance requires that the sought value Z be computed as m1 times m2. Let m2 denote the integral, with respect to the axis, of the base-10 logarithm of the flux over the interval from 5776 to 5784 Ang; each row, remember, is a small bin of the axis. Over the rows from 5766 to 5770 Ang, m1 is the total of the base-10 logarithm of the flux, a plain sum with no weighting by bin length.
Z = 12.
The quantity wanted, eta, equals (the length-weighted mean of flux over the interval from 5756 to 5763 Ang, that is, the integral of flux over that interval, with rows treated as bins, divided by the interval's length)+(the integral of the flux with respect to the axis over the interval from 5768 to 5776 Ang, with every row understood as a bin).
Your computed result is 49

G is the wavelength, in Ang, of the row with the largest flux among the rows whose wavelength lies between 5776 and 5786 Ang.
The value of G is 5784.94 Ang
